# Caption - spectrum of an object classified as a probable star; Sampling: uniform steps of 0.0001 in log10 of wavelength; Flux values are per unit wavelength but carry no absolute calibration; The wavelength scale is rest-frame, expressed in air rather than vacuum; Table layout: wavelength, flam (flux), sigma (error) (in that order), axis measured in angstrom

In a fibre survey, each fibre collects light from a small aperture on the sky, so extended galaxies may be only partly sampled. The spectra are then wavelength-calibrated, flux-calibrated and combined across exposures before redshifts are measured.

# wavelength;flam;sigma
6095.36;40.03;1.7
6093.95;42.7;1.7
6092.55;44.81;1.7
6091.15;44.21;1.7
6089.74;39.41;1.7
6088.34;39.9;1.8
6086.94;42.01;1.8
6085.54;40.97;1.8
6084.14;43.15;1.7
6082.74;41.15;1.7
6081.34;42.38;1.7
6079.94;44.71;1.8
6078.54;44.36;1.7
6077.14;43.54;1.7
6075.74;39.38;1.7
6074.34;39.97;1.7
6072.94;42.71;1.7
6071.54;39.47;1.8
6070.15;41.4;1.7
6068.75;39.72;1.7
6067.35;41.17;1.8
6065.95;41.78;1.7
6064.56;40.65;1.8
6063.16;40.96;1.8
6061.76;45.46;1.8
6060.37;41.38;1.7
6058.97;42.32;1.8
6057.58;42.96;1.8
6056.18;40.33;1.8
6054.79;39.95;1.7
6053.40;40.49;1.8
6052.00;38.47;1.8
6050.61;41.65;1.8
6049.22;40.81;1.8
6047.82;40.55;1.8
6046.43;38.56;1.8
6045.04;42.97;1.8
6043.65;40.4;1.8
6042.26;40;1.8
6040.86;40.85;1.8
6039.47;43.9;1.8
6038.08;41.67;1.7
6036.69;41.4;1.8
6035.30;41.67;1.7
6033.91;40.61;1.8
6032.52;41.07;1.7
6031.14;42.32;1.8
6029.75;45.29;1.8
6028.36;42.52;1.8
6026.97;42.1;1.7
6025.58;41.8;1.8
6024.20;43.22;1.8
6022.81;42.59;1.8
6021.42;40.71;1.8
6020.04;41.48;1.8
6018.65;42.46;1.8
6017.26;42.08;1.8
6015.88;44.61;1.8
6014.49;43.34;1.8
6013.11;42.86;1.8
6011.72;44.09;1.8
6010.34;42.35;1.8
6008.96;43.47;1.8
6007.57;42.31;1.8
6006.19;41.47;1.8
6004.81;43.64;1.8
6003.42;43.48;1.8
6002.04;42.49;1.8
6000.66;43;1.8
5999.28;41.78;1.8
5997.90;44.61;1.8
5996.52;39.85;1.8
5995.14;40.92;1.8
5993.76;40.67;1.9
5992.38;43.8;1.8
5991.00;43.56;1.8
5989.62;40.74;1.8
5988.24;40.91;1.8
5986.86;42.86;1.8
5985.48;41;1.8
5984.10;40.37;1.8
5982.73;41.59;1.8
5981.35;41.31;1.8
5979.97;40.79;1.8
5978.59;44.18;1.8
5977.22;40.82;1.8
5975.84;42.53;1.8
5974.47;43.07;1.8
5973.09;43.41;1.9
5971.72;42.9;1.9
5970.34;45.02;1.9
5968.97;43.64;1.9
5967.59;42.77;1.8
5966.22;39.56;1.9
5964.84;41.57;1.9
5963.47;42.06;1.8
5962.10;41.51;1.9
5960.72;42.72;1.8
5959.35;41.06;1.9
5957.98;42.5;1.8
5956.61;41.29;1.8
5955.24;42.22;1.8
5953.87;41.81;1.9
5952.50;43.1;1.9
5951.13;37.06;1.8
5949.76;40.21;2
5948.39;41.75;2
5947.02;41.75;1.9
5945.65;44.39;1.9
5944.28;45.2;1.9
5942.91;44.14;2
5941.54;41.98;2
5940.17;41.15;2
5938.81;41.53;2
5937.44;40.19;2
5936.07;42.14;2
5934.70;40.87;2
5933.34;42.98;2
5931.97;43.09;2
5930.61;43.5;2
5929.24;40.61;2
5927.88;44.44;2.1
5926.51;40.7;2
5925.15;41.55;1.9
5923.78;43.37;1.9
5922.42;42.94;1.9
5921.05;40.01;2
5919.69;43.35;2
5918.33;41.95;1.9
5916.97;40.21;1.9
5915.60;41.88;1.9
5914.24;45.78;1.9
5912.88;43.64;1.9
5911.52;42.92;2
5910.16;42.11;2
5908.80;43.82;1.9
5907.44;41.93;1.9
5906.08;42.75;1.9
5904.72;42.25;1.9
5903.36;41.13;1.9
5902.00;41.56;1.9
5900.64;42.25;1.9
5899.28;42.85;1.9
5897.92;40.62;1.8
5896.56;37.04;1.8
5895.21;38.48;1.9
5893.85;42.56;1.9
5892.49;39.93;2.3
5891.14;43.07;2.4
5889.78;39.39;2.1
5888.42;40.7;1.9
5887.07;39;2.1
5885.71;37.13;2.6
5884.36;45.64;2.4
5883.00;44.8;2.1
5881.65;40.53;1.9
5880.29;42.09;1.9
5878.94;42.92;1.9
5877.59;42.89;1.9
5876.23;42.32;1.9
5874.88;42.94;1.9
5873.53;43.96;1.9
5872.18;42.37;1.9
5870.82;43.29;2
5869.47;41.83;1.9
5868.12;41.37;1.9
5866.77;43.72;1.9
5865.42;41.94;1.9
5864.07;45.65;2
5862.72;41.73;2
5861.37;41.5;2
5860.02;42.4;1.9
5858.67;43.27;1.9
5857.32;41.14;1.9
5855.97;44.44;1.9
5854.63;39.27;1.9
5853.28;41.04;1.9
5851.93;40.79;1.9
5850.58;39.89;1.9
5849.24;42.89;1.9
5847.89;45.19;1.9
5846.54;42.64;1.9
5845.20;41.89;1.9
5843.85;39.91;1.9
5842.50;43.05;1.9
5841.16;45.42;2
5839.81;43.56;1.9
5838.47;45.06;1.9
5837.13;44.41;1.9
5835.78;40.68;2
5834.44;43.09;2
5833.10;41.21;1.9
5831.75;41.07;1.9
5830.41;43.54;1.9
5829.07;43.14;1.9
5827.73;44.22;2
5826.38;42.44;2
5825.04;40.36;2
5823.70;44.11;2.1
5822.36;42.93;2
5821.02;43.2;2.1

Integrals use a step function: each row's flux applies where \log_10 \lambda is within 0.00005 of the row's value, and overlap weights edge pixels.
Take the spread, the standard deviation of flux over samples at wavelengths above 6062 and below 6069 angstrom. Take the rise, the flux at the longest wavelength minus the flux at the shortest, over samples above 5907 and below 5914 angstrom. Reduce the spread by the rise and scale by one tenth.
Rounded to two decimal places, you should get -0.10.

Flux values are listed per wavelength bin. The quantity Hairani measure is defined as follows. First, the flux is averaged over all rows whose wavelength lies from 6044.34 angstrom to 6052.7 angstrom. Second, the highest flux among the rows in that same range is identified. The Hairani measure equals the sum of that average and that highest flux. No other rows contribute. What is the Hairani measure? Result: 83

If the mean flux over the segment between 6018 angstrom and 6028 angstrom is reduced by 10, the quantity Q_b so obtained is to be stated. 32.1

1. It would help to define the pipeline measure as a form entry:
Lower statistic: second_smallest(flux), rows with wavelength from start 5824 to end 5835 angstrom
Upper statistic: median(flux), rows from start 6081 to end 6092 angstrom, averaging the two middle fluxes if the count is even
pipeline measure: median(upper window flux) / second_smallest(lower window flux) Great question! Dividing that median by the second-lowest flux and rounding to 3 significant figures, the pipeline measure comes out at 1.01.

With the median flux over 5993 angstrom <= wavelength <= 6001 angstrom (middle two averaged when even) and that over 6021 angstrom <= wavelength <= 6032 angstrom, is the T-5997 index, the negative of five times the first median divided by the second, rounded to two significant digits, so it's -4.9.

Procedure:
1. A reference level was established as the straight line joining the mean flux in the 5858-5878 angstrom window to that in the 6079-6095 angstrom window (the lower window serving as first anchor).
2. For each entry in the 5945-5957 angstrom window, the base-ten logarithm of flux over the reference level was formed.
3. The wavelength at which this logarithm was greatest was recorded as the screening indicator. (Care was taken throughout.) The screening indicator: 5945.65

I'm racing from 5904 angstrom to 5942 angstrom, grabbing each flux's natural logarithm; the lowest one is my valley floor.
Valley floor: 3.69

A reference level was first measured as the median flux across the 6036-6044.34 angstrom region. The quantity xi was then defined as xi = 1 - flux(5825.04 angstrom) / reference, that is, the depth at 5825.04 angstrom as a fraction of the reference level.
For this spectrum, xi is 0.019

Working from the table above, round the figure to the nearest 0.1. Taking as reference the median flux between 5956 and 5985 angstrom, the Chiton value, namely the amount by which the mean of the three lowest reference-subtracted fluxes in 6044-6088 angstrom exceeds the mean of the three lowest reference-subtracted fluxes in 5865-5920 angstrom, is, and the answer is 1.3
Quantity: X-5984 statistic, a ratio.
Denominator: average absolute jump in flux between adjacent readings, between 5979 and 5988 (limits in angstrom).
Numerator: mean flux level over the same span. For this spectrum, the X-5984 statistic 46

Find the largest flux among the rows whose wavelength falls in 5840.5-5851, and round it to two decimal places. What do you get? 45.42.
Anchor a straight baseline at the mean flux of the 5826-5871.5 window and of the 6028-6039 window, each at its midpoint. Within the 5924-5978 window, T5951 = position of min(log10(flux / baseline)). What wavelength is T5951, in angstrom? 5951.13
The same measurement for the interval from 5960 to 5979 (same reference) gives 5966.22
